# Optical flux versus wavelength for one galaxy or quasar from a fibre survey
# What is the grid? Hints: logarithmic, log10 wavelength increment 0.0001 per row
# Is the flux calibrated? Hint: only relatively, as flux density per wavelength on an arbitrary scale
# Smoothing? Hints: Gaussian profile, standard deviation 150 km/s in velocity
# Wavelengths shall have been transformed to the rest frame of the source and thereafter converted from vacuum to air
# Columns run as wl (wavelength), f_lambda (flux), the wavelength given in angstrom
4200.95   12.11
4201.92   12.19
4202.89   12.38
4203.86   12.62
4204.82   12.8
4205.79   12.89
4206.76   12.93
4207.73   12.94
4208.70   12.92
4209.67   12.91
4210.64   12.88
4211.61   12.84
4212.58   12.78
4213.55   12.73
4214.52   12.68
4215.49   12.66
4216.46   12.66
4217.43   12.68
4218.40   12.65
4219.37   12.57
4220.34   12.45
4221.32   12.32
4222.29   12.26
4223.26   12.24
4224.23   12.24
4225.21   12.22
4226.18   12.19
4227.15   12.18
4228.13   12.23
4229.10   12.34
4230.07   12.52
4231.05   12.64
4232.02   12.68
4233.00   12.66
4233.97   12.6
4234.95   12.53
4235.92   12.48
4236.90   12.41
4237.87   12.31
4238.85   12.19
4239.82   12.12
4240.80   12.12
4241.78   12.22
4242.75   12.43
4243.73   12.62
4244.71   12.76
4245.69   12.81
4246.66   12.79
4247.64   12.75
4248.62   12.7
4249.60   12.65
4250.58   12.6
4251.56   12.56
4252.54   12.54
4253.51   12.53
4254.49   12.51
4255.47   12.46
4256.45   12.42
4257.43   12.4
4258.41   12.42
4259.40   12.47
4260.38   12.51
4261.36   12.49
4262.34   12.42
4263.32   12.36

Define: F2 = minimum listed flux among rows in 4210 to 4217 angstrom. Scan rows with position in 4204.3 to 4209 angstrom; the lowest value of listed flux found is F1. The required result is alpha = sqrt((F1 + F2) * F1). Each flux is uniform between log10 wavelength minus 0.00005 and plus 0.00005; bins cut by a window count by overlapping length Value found 18.1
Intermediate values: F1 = 12.8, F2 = 12.66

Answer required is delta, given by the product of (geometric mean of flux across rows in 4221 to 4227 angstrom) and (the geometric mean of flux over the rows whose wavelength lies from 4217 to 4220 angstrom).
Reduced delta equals 154.7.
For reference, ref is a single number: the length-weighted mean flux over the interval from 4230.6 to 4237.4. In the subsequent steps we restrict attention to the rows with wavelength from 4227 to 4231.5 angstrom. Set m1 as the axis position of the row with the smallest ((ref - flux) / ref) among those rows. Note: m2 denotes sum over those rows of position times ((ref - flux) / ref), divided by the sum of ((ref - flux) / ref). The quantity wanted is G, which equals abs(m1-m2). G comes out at 3.1 angstrom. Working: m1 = 4231.05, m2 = 4227.9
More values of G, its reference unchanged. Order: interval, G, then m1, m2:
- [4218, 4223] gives 3.5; 4218.40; 4221.9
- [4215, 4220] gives 0.6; 4217.43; 4216.9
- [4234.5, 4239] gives 2.8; 4234.95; 4237.7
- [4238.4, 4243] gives 2.3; 4242.75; 4240.5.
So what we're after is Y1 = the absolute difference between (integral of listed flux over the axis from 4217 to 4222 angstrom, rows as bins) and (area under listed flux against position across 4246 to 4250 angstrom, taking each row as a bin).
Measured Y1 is 12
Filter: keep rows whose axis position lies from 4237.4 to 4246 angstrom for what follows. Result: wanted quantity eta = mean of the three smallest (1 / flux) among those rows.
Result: 0.0786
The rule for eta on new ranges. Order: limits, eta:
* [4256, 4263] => 0.0801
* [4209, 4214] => 0.0777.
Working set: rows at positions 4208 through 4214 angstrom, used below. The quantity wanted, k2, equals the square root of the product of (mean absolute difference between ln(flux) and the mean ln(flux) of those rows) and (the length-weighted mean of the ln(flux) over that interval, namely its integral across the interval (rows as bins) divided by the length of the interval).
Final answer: 0.11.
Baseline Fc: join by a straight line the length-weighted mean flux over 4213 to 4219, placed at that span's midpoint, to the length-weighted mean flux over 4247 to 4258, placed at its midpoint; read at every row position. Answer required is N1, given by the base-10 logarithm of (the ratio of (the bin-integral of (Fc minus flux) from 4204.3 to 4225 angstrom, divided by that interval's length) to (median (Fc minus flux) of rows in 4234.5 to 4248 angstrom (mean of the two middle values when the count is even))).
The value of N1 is -0.7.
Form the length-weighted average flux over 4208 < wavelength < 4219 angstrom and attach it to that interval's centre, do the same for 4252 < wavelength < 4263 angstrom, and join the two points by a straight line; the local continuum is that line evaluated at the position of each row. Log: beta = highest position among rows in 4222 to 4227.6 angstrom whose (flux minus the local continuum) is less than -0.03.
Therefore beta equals 4227.15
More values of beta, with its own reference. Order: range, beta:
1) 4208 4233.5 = 4230.07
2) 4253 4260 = 4258.41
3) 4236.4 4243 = 4242.75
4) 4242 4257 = 4256.45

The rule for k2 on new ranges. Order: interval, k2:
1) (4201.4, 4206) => 0.22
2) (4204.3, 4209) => 0.09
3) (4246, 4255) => 0.13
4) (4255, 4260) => 0.07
